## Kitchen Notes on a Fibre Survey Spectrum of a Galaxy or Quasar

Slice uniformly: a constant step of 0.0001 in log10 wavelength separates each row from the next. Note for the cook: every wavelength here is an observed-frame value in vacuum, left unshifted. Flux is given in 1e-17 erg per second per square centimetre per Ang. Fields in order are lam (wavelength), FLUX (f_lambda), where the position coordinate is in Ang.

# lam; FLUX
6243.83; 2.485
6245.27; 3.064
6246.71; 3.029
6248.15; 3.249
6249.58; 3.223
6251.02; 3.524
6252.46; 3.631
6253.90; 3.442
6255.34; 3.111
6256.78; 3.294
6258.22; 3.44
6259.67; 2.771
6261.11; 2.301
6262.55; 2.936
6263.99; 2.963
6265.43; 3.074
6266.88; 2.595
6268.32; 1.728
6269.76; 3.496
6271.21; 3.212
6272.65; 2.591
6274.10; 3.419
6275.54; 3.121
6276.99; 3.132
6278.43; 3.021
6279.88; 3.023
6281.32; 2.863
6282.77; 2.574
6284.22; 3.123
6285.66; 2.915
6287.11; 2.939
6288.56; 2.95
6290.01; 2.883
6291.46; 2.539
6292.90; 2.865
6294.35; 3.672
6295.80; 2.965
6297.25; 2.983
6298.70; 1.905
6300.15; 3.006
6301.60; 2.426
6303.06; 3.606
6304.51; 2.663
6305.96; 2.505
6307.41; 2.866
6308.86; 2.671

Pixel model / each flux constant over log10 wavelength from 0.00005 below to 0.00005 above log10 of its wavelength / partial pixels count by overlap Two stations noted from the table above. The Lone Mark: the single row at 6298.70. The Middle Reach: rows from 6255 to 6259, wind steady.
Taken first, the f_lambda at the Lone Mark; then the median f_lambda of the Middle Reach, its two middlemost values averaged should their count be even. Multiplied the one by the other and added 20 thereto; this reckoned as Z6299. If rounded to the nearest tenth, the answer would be 26.3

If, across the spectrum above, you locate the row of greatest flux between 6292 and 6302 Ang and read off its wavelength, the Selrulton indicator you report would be 6294.35 Ang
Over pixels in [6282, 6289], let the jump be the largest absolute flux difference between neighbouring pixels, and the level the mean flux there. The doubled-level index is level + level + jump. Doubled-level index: 6.3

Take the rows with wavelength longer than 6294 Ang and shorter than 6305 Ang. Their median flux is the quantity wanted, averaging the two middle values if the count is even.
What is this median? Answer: 2.97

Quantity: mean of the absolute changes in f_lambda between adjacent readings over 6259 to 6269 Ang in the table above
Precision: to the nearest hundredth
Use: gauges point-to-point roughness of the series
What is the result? 0.43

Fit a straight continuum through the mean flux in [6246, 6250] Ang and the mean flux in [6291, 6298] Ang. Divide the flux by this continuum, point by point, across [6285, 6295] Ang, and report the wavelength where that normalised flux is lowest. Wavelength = 6291.46 Ang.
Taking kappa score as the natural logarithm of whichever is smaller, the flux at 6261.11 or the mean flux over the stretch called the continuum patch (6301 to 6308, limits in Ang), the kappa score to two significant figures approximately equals 0.83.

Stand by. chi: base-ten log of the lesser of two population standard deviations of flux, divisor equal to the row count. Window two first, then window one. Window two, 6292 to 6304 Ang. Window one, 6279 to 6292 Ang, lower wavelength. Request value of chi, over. -0.74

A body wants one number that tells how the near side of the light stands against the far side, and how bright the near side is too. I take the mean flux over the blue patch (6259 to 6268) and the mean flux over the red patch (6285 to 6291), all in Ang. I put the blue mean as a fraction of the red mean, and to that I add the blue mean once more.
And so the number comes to 3.7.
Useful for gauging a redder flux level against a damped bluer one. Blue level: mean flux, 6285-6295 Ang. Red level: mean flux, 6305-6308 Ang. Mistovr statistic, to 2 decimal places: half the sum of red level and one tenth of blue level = 1.49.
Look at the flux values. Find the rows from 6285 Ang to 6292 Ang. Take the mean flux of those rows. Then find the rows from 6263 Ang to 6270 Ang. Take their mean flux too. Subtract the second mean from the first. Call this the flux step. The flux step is 0.1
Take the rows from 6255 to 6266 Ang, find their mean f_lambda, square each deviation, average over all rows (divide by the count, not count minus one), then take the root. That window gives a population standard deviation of 0.32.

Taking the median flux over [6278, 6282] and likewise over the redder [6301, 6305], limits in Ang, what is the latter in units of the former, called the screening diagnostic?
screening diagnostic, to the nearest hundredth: 0.88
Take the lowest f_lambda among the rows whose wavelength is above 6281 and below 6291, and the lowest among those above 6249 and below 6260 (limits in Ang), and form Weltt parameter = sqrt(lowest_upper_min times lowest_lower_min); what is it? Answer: 2.67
